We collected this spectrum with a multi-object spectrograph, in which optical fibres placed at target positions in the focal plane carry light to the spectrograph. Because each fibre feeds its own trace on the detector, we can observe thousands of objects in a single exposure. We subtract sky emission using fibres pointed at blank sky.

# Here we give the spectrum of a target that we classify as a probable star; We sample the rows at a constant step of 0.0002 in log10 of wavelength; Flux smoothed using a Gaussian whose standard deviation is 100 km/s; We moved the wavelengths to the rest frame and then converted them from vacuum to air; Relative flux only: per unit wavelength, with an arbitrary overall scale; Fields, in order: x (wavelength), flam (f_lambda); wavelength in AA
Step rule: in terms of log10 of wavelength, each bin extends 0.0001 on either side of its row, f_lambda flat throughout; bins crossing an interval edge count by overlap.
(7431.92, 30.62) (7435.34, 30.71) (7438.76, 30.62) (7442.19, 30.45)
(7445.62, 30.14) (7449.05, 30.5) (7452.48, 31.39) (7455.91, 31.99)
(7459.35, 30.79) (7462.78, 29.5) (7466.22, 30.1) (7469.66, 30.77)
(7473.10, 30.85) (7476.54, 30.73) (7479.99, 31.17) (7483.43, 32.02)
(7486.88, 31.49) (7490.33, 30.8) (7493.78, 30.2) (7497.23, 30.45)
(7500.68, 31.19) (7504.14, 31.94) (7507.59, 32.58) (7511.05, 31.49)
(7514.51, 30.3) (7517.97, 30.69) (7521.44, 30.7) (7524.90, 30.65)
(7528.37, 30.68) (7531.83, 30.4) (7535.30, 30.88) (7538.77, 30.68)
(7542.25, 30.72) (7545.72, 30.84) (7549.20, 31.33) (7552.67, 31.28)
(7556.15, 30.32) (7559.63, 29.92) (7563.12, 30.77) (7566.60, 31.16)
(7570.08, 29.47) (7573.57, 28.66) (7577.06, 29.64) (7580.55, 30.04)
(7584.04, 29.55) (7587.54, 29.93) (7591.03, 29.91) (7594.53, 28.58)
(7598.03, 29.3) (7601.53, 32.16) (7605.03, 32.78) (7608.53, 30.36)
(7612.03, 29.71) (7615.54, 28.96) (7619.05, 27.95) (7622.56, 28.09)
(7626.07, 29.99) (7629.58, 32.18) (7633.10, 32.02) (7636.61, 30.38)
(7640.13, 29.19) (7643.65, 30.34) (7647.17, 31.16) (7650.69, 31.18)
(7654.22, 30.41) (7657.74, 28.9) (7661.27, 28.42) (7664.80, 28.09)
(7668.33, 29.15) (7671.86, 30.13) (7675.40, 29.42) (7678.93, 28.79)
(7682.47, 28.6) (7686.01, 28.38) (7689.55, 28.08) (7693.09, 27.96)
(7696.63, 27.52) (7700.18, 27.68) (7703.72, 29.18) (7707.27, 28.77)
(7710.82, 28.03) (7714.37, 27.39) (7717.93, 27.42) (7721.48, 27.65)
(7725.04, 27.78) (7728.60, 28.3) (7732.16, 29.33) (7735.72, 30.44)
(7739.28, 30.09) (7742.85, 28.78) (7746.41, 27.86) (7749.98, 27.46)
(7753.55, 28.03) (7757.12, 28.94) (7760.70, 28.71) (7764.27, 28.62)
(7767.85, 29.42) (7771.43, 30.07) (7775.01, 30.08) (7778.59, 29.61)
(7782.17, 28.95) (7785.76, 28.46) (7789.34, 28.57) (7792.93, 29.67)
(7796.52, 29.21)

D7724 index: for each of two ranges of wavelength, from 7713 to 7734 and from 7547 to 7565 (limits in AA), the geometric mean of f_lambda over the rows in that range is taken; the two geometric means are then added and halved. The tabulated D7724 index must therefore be 29.3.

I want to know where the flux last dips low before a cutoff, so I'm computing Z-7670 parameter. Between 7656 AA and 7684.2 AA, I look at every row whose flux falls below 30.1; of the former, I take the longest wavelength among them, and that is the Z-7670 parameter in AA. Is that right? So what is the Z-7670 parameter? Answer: 7682.47 AA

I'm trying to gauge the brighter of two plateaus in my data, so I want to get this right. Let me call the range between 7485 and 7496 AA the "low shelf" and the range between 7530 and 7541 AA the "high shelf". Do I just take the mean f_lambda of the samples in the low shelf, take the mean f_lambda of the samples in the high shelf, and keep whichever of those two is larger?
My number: 30.8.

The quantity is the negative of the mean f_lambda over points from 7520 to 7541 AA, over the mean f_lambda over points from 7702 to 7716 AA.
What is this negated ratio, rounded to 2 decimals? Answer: -1.08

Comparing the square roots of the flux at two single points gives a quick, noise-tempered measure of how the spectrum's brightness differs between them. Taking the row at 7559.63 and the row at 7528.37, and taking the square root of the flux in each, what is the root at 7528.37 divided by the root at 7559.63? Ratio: 1.01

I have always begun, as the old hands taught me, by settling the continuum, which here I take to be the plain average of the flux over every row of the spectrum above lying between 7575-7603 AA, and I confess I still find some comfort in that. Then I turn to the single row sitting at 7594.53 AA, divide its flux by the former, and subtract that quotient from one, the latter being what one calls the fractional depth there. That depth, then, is 0.04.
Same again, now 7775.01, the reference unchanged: -0.01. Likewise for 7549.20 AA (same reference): -0.05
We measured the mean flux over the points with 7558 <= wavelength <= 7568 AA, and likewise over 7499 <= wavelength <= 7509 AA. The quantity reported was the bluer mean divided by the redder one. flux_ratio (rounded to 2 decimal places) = 1.04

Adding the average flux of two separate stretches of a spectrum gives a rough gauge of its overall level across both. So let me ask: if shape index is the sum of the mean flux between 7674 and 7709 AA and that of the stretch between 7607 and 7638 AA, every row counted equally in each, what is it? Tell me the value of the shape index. 58.4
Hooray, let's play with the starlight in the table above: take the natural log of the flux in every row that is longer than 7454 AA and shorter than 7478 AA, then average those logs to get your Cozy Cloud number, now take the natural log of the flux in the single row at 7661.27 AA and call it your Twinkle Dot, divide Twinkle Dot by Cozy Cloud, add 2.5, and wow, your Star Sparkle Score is 3.48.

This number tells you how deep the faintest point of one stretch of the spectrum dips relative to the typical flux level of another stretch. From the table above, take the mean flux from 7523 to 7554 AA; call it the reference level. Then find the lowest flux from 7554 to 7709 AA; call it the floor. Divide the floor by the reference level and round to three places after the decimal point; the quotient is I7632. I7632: 0.893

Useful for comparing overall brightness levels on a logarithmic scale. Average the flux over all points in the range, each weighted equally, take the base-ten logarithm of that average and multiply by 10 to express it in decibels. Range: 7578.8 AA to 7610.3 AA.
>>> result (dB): 14.81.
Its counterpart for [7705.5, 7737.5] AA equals 14.52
